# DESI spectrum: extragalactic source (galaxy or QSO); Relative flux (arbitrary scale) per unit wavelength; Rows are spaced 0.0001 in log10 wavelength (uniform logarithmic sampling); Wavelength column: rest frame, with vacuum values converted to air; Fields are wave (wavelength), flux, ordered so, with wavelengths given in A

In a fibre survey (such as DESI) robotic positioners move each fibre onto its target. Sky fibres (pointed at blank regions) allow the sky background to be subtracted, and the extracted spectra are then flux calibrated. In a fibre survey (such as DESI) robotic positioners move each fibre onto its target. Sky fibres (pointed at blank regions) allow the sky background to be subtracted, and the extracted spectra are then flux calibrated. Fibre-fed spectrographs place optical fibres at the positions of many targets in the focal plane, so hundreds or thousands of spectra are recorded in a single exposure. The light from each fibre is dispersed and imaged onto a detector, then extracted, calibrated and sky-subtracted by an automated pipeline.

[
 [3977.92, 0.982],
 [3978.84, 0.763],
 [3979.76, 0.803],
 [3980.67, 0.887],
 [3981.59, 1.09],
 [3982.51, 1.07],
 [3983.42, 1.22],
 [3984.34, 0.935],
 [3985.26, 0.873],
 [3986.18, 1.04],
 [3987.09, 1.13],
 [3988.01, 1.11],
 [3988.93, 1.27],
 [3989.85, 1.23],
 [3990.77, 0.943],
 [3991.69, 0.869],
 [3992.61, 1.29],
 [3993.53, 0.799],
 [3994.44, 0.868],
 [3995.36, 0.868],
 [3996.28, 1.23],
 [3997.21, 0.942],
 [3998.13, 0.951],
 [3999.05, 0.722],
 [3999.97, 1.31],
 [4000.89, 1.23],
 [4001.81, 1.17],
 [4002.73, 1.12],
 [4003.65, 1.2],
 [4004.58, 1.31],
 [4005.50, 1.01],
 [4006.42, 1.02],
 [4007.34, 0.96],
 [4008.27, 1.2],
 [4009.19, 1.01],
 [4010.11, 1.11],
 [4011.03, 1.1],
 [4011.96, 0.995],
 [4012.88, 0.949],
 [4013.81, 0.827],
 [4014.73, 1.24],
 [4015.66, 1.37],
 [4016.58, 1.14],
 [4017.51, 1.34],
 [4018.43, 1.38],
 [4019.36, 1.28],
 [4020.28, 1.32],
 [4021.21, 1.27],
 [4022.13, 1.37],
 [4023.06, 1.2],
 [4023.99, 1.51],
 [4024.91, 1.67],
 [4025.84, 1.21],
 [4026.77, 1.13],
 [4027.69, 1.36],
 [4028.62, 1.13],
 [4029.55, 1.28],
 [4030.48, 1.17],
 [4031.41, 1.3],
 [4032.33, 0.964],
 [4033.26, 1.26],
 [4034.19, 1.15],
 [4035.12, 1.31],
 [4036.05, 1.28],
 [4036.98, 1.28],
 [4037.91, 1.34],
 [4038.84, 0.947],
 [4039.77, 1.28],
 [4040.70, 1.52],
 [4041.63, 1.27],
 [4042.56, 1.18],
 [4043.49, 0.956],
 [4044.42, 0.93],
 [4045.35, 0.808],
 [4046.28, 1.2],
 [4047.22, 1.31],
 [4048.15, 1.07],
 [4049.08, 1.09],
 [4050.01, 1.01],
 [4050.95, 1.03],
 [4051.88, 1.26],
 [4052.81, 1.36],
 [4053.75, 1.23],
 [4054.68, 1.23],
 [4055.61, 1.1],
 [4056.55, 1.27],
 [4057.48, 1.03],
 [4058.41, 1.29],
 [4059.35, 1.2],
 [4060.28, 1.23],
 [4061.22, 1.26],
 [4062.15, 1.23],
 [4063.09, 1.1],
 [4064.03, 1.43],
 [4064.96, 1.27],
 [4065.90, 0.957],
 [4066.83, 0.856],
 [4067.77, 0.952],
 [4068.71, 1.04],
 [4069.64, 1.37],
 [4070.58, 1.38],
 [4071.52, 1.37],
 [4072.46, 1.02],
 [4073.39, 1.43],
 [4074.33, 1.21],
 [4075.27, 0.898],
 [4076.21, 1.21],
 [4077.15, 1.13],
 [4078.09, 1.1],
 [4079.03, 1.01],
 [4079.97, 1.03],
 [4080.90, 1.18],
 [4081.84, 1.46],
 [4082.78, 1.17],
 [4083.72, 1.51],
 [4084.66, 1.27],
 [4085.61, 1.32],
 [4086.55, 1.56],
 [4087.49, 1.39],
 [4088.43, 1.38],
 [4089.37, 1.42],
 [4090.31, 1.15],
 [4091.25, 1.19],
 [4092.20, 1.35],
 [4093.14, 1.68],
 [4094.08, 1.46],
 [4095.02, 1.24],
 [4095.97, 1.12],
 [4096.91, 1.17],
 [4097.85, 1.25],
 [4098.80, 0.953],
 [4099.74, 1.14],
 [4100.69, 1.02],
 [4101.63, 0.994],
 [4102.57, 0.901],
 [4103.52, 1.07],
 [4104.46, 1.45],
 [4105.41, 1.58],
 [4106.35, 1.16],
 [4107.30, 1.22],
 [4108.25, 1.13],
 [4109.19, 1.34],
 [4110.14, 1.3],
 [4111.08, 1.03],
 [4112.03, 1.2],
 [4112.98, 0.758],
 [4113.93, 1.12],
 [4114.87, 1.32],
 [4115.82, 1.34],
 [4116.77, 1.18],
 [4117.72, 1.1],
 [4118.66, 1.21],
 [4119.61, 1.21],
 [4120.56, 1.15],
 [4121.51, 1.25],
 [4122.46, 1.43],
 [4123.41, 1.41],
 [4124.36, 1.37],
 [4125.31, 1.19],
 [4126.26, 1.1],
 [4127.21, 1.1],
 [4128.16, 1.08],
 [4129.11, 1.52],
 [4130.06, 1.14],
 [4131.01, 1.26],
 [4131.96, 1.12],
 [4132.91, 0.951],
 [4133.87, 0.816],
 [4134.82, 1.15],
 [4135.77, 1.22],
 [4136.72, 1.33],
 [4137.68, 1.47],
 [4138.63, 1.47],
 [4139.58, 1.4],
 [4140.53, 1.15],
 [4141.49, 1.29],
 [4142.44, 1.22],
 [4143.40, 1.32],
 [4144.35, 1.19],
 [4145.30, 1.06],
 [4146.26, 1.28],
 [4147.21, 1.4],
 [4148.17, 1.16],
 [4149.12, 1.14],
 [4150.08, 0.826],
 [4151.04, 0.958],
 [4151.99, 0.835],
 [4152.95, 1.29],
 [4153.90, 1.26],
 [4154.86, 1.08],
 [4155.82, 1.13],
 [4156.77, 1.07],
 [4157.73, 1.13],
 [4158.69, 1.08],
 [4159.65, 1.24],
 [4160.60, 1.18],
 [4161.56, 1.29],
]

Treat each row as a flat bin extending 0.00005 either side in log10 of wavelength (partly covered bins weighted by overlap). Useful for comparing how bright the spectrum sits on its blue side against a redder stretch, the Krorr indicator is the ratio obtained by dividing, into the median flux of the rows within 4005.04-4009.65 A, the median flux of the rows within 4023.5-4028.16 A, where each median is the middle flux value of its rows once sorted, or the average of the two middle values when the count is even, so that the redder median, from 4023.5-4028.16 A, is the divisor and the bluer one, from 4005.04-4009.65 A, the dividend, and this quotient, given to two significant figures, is 0.74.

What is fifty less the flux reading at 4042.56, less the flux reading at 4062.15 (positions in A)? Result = 47.6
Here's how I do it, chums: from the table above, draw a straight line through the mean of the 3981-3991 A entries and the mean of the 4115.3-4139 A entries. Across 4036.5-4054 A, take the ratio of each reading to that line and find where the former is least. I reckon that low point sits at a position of 4045.35 A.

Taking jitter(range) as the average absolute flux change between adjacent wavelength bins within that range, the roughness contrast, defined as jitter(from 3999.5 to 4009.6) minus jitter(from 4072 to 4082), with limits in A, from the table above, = -0.072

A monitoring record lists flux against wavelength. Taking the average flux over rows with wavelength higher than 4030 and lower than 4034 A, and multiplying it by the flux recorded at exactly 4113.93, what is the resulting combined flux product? 1.31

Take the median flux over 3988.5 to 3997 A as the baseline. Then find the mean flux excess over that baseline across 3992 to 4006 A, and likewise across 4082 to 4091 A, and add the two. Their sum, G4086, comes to 0.53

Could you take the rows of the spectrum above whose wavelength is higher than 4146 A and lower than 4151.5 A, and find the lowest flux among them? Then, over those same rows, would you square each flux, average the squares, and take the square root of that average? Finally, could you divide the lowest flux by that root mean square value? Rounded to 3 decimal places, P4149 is 0.722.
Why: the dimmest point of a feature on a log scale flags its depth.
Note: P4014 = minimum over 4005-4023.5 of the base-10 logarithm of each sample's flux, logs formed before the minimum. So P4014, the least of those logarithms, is -0.08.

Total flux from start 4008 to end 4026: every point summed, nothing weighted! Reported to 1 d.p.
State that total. 24.5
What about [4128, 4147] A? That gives 24.4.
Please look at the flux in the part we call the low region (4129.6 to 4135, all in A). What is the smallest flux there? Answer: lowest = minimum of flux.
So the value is 0.816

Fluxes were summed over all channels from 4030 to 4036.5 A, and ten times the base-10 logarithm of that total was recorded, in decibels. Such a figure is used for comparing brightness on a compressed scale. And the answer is 9.3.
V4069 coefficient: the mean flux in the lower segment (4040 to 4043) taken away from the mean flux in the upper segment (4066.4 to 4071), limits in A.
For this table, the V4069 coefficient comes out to -0.20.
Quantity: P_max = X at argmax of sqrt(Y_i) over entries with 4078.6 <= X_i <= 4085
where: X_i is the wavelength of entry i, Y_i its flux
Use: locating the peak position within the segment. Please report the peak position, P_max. 4083.72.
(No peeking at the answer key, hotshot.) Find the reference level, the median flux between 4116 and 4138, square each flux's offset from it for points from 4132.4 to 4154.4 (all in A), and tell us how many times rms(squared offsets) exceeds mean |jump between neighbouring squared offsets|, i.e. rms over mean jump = 1.36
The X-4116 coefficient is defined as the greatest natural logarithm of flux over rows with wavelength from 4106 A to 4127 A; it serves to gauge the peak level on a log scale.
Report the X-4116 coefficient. 0.36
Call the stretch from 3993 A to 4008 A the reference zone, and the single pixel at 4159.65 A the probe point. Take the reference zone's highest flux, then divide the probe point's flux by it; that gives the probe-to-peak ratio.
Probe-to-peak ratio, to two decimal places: 0.95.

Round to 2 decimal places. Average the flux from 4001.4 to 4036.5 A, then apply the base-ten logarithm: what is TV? 0.08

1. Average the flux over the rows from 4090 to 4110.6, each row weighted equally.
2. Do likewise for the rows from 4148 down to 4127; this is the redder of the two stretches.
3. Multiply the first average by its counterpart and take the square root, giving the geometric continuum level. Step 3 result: 1.22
